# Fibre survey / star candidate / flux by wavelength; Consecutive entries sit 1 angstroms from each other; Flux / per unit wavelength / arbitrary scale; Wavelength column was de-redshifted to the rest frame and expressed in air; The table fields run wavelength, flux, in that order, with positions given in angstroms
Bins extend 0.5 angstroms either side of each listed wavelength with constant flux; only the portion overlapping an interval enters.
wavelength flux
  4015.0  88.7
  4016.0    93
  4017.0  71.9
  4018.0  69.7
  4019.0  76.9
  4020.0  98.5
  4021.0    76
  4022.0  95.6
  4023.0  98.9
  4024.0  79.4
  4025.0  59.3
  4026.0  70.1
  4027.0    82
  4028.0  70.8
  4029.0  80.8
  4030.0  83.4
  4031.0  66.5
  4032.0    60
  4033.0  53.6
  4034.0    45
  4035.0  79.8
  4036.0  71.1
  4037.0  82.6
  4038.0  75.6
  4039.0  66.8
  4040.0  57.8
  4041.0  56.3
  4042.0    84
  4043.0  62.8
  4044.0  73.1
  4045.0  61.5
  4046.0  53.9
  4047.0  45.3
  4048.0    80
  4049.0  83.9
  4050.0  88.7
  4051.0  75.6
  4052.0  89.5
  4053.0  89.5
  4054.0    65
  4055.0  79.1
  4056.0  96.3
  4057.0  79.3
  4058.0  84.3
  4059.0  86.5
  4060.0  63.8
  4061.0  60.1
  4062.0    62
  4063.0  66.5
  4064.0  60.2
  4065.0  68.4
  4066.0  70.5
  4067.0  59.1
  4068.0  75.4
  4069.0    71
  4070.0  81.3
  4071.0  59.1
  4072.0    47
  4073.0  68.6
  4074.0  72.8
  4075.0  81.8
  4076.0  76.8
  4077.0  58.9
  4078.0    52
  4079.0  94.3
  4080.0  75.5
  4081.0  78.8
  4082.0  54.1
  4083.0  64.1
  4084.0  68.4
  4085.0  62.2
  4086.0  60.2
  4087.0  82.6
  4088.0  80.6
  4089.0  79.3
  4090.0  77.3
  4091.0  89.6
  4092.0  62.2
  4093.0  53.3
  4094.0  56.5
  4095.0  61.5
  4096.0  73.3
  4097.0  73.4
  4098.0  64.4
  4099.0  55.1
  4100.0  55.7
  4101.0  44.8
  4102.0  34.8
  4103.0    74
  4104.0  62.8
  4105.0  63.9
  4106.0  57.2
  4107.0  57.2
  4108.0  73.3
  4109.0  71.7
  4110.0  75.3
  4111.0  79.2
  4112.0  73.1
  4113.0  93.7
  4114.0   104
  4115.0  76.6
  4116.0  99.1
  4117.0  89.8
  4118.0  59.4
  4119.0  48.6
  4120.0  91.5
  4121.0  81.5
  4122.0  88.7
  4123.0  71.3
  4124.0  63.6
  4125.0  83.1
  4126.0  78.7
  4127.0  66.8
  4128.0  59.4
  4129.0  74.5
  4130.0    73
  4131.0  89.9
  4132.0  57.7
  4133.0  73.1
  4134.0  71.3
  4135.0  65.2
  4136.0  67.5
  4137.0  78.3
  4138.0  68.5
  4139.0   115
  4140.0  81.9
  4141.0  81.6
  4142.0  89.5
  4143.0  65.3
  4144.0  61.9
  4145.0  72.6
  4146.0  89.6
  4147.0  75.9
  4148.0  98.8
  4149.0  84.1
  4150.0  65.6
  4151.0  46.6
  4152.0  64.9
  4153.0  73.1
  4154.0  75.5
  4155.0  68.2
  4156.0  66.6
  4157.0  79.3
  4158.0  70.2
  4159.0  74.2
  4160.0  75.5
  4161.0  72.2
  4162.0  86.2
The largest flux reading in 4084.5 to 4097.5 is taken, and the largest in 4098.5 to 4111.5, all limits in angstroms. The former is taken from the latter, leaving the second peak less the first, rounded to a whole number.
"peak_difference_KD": -10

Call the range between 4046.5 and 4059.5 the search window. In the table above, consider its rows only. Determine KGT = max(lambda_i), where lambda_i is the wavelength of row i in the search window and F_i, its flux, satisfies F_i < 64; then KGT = 4047.0 angstroms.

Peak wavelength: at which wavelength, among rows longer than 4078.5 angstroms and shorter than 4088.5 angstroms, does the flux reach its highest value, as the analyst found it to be 4079.0 angstroms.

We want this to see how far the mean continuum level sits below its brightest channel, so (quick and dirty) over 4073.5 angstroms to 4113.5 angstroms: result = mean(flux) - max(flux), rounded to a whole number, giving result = -26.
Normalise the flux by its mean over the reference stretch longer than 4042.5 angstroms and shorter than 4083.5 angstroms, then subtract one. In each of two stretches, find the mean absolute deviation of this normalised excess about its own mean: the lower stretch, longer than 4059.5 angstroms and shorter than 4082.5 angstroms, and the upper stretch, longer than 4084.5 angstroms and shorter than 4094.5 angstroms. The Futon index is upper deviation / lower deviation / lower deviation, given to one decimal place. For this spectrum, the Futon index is 10.3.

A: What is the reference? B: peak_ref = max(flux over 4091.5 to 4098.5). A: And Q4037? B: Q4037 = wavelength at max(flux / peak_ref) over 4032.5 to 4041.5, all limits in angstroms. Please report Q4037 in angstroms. 4037.0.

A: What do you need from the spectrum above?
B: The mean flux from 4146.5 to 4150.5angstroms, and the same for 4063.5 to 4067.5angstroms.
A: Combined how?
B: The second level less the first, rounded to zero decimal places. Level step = -17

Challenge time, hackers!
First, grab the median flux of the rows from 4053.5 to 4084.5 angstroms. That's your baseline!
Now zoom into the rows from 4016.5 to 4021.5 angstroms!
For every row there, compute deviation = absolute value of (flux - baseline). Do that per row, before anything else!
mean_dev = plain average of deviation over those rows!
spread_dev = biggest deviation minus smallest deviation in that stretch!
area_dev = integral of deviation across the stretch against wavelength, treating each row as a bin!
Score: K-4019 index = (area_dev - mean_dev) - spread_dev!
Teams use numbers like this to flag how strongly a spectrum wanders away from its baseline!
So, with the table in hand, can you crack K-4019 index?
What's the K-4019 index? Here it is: 11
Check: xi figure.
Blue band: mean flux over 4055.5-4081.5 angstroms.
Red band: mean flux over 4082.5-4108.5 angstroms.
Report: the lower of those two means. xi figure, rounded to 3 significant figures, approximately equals 64.9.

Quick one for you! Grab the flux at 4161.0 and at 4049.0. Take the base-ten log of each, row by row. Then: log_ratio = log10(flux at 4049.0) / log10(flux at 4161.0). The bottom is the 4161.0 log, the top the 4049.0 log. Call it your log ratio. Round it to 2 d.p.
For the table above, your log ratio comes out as 1.04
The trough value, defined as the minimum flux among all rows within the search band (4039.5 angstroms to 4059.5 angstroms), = 45.3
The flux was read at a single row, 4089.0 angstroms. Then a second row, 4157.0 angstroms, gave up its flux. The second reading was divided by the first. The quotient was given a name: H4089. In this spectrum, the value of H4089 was 1.00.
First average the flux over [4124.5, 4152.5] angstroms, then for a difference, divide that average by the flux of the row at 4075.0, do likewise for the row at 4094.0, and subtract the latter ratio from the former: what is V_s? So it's -0.41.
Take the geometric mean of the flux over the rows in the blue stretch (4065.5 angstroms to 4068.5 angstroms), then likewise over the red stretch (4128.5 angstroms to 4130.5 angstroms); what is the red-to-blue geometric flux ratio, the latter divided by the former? 1.08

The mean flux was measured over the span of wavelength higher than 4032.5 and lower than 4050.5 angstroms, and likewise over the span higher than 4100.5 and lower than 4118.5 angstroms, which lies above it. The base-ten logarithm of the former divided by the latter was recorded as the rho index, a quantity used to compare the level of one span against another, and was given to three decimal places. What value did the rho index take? -0.024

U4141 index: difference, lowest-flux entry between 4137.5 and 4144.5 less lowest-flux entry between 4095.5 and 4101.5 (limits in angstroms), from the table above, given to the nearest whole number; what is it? 17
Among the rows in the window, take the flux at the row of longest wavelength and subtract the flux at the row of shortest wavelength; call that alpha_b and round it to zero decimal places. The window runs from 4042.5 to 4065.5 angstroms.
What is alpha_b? 6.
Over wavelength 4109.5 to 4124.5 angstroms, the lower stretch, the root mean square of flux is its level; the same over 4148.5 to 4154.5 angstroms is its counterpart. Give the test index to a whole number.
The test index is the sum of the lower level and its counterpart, 150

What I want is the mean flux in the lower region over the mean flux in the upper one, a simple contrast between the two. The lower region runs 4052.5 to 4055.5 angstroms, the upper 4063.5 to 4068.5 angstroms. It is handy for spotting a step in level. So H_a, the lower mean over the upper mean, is 1.17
